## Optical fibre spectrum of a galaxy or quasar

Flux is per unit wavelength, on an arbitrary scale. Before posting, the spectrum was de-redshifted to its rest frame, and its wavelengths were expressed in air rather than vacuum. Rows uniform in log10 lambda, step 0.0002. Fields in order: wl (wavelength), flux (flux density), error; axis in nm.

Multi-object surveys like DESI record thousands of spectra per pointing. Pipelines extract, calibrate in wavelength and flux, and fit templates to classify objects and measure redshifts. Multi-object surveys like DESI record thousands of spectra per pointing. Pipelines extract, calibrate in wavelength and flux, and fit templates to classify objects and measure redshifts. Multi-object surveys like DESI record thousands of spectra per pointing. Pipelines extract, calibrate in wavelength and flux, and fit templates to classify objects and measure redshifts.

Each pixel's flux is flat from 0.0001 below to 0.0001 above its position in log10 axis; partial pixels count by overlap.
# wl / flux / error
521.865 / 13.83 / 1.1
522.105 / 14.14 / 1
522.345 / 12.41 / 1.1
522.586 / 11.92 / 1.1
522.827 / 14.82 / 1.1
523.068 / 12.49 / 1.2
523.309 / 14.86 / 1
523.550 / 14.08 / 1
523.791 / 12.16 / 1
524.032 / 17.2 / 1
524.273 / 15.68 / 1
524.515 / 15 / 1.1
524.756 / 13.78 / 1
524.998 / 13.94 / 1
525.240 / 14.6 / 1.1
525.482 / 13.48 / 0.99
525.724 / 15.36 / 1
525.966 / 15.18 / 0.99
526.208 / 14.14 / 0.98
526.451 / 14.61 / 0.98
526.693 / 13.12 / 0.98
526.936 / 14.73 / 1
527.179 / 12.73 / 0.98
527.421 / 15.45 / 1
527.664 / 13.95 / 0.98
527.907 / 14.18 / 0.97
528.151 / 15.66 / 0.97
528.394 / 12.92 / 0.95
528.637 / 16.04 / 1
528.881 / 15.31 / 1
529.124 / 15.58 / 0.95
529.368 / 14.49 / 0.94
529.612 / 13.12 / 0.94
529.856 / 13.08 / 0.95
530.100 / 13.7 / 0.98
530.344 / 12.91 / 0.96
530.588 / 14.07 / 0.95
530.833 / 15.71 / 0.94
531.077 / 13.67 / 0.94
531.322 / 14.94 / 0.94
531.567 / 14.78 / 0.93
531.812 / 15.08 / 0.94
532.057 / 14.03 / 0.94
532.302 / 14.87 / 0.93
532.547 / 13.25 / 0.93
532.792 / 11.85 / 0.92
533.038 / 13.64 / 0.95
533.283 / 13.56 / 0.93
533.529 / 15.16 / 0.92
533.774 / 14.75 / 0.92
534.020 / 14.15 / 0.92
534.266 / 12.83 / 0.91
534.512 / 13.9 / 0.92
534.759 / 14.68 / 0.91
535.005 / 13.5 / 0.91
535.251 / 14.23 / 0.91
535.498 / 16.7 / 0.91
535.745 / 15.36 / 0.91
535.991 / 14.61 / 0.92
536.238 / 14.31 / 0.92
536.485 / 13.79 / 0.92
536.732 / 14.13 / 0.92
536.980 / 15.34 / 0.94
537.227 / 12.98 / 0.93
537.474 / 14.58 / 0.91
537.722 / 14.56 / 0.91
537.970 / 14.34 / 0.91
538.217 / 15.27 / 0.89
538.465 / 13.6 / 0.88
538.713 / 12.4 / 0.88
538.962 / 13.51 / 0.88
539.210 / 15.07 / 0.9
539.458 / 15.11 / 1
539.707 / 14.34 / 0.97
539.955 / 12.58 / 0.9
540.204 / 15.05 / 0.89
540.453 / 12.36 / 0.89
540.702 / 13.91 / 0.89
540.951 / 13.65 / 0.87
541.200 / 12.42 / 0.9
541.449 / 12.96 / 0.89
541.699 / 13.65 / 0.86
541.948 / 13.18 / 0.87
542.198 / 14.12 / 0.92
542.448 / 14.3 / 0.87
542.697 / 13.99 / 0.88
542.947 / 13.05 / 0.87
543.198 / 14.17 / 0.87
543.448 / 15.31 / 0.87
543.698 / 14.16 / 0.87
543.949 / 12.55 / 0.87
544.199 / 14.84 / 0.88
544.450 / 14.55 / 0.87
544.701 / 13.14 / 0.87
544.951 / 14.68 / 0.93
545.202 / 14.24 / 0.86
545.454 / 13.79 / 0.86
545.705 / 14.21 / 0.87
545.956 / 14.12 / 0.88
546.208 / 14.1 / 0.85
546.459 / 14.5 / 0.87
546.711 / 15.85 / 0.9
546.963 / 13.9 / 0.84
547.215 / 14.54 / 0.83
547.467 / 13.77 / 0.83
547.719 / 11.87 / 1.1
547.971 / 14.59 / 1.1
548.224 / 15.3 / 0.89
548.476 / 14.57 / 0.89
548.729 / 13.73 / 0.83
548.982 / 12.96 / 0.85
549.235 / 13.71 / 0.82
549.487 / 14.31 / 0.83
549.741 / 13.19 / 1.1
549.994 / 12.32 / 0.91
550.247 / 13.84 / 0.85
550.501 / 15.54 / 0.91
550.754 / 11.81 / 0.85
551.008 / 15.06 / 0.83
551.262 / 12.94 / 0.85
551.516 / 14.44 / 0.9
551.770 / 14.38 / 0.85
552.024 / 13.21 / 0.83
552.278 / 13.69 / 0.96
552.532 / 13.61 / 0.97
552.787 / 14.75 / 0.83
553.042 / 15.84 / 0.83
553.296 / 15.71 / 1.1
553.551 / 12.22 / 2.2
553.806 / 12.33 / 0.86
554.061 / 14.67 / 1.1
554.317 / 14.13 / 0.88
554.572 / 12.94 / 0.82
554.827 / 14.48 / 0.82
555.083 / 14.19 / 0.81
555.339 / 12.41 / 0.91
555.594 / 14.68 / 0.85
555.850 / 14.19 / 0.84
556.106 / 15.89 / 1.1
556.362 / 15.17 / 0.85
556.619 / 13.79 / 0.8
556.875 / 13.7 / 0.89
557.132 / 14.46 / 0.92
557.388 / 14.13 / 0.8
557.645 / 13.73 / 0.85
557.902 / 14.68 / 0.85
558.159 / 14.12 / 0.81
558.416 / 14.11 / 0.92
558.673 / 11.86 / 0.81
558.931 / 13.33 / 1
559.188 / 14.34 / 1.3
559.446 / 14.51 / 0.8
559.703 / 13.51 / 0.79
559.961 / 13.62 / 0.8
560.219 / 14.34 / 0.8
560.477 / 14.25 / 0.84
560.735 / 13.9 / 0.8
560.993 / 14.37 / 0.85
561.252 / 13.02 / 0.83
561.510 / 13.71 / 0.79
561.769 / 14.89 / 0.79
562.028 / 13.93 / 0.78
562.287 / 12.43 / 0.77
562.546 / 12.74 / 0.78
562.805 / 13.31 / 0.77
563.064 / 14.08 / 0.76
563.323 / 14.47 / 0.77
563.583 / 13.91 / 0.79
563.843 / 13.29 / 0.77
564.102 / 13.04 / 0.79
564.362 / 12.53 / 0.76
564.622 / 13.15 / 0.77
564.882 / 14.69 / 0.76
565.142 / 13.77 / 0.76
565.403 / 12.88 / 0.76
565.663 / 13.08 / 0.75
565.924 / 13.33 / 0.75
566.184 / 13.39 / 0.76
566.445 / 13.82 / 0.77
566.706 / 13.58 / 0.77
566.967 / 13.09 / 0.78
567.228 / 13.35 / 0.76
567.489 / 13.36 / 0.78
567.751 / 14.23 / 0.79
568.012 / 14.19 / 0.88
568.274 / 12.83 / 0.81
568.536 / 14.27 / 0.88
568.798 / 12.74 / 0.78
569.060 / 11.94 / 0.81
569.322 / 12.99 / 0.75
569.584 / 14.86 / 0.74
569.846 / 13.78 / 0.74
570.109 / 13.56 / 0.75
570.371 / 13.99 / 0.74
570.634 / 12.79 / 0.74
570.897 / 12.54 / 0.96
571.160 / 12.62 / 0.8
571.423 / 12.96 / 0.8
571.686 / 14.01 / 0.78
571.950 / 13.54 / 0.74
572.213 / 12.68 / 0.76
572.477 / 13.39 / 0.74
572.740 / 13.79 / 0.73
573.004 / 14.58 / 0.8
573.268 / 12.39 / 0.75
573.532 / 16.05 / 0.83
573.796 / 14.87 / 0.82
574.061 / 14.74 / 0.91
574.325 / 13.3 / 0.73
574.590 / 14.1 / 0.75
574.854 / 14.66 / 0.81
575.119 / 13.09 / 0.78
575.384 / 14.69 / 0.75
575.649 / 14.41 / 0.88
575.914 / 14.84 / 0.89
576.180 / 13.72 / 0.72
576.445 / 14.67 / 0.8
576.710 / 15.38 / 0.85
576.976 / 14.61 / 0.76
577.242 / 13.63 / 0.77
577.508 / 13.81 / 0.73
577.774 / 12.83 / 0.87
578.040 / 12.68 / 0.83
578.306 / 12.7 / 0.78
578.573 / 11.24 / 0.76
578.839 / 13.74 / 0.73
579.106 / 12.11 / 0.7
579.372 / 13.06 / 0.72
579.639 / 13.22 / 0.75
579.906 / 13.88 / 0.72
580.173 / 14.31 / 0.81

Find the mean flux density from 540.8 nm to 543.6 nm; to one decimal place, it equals 13.7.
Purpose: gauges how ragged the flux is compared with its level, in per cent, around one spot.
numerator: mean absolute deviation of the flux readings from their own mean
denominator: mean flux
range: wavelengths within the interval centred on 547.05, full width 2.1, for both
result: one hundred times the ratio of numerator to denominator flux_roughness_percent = 5.2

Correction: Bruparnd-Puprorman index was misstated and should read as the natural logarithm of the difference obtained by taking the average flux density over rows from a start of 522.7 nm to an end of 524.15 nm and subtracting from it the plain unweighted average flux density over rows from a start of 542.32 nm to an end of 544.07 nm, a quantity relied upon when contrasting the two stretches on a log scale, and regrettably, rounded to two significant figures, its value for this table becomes -1.1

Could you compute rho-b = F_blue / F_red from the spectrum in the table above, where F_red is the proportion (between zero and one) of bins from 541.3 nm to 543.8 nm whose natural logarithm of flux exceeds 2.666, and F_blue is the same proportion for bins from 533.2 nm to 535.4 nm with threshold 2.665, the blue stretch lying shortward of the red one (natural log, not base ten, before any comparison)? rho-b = 3.3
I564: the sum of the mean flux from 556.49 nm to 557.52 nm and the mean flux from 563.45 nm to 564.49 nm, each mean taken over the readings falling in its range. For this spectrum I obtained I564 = 27.2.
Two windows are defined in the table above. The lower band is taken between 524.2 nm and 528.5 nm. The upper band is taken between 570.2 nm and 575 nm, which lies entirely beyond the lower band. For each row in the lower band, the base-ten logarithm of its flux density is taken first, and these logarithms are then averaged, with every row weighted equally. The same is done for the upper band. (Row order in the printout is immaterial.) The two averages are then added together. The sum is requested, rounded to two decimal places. 2.29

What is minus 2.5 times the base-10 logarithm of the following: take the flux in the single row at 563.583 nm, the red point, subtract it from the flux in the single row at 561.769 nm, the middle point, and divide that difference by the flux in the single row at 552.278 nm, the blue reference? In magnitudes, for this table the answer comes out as 2.9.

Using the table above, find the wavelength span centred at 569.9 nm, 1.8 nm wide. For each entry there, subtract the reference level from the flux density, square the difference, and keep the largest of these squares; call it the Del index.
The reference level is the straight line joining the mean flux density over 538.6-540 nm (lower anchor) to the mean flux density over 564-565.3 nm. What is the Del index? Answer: 2.3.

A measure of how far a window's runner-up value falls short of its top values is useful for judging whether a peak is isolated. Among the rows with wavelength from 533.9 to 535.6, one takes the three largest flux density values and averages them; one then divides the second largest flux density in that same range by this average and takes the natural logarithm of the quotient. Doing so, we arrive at -0.035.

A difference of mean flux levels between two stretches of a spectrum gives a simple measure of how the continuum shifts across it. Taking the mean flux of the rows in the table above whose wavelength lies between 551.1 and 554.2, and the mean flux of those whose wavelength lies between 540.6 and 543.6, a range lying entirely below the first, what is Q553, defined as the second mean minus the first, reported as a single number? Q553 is -0.3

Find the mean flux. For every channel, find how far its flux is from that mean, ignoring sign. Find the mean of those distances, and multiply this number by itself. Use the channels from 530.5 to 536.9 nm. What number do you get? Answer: 0.53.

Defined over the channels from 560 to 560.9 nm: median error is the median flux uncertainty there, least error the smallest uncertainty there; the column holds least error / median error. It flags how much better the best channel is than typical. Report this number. 1.00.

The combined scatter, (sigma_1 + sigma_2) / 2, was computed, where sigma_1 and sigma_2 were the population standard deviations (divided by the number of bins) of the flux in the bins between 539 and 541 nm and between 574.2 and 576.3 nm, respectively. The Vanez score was 0.83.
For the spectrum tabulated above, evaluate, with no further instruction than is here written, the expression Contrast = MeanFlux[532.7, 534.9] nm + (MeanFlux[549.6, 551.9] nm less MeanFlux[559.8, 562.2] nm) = 13.6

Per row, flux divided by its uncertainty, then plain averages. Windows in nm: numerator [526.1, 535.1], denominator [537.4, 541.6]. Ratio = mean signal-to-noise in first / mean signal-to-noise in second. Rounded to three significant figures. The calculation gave 0.972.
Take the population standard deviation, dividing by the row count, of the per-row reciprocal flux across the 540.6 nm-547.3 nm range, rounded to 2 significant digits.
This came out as 0.0039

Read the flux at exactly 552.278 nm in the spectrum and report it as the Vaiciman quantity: 13.69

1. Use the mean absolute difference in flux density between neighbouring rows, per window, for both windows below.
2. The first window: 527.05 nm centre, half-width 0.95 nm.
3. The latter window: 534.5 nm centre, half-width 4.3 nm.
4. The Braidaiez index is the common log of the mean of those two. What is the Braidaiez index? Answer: 0.10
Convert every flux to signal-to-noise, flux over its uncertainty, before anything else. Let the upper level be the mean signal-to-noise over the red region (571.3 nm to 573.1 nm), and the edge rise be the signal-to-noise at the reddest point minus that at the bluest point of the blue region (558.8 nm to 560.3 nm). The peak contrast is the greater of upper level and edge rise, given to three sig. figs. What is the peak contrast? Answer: 17.8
